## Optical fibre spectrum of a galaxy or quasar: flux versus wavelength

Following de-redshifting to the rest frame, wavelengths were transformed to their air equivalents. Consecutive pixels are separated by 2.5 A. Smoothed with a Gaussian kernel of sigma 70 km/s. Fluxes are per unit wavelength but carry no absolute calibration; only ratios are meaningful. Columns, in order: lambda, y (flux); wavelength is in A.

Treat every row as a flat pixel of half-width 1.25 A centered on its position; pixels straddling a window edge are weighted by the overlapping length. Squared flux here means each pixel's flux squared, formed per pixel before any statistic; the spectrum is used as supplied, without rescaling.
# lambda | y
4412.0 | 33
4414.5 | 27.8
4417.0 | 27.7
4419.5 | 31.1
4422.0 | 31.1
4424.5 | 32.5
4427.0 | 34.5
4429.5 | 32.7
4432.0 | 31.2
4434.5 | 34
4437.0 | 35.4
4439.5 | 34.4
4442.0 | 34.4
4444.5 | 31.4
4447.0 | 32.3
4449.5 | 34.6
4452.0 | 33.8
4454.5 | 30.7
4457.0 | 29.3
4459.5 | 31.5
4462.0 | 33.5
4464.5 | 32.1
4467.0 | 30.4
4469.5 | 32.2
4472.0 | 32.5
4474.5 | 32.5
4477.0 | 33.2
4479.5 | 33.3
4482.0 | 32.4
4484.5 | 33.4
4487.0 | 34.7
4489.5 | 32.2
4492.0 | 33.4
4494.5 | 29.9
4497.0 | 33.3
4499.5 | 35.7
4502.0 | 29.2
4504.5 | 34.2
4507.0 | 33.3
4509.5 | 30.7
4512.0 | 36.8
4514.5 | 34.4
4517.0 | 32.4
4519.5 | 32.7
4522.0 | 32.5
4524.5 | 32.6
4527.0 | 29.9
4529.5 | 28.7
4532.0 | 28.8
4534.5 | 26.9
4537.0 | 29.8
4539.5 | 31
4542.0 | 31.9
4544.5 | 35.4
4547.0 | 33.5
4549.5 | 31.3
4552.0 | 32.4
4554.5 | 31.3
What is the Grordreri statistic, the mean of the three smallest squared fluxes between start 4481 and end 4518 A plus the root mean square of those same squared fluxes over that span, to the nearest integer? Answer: 2001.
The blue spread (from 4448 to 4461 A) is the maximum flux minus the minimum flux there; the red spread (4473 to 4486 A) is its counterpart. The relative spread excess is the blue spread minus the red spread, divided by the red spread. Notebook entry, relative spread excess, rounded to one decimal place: 4.3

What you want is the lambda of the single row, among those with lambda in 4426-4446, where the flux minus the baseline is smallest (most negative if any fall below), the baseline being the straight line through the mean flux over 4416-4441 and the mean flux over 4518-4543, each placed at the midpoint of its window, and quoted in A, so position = 4432.0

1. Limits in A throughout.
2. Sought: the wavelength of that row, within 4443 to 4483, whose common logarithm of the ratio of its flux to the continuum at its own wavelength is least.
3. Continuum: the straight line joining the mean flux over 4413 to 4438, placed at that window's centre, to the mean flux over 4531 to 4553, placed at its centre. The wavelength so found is 4457.0 A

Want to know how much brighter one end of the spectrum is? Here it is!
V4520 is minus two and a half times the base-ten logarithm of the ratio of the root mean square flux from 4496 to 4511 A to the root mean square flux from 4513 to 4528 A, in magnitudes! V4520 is -0.012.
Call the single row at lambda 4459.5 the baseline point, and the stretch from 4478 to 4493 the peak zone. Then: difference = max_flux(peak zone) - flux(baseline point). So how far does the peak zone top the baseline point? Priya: 3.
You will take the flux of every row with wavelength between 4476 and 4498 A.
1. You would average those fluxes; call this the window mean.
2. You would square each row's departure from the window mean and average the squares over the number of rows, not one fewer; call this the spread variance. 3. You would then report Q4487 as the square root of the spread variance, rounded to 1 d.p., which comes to 1.2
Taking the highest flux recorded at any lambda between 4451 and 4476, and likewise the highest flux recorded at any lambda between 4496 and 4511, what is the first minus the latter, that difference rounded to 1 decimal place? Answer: -1.9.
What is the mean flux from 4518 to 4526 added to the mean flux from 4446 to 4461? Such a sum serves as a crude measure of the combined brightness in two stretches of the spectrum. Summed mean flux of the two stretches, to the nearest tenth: 64.6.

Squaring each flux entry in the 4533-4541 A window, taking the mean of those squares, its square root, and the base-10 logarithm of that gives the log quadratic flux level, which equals 1.467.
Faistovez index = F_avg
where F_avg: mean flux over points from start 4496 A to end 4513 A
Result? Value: 33.3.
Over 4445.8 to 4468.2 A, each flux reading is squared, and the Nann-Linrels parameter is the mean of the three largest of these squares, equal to 1154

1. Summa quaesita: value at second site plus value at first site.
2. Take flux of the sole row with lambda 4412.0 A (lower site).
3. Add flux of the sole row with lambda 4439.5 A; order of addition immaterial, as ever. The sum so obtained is 67.4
